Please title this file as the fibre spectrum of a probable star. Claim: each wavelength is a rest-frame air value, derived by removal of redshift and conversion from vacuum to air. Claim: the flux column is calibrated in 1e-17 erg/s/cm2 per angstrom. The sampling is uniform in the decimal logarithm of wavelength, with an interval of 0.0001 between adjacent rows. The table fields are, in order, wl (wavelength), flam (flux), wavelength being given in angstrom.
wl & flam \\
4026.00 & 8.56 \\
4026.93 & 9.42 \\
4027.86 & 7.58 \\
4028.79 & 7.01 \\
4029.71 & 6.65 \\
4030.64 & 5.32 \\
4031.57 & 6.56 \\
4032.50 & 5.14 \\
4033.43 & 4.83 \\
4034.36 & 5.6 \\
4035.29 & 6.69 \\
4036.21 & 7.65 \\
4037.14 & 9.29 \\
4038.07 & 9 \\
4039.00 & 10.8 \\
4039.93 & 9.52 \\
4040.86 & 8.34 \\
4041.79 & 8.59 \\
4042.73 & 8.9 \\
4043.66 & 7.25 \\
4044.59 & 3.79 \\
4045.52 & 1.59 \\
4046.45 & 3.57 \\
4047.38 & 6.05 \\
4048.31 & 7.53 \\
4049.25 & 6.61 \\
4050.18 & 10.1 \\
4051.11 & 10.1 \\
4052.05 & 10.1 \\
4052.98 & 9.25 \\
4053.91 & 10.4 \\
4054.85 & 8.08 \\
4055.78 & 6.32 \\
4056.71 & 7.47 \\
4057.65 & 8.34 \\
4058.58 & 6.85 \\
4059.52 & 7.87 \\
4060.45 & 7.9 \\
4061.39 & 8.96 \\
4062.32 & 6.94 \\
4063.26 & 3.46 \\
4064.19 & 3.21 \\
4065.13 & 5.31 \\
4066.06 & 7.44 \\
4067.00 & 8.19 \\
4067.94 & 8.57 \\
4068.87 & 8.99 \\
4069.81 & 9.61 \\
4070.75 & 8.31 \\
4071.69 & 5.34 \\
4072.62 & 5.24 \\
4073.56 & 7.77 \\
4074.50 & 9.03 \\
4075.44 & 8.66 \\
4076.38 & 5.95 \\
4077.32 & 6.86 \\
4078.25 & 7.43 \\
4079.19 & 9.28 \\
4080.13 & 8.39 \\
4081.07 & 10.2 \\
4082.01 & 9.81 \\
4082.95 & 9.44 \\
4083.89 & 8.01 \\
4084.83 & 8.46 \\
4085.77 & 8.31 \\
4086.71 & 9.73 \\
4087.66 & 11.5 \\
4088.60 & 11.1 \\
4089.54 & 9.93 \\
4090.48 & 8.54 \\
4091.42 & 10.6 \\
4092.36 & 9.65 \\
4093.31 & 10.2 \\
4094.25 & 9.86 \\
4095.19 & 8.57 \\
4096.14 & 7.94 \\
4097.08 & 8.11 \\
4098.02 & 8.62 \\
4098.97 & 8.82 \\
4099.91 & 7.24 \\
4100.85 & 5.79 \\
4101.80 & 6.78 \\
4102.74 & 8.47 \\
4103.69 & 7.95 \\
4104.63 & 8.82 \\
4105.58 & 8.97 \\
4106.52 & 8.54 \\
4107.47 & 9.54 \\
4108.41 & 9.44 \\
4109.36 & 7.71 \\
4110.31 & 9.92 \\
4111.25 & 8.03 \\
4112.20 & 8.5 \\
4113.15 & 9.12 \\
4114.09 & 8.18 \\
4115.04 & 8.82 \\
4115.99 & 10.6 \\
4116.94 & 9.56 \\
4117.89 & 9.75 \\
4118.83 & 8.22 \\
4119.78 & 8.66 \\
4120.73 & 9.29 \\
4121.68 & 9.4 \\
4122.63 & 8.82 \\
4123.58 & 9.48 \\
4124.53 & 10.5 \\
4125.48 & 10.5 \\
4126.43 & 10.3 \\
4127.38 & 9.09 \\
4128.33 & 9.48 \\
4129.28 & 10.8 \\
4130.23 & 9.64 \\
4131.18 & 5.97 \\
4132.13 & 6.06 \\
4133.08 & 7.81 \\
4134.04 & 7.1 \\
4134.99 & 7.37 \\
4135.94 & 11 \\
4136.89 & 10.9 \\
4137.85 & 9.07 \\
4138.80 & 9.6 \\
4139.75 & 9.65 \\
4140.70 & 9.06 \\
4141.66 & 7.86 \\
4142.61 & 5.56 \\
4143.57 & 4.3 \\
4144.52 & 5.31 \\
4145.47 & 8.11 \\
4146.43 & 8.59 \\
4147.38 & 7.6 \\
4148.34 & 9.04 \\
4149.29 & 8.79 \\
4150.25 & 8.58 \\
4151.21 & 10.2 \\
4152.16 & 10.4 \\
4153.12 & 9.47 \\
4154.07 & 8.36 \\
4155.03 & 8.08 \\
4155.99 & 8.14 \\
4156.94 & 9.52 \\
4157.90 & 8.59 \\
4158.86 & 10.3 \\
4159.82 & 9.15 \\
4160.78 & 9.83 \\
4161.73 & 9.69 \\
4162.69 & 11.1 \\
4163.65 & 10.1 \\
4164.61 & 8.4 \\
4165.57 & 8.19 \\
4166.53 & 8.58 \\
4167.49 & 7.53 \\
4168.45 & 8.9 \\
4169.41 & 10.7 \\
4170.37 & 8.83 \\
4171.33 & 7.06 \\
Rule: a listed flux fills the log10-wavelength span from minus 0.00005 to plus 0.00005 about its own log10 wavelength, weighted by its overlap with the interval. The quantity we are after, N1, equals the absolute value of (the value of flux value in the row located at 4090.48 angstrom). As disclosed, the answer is 8.5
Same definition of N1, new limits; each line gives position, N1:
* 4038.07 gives 9.0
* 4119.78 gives 8.7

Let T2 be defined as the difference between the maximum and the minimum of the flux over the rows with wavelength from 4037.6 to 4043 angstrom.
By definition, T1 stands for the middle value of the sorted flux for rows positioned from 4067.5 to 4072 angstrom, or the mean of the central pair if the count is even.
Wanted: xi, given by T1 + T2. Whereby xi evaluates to 11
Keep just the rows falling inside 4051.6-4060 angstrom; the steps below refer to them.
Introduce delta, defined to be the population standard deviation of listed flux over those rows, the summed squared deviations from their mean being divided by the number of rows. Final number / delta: 1.3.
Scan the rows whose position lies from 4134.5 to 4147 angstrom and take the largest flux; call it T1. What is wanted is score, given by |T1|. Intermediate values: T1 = 11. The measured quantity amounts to 11.0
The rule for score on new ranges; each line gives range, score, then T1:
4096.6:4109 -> 9.5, 9.54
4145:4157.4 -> 10.4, 10.4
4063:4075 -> 9.6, 9.61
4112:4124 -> 10.6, 10.6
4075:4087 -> 10.2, 10.2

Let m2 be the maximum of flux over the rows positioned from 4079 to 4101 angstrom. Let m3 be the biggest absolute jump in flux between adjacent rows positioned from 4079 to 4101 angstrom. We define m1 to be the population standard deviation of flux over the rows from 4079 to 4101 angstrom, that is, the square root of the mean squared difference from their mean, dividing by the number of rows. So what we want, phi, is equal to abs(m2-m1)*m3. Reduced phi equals 21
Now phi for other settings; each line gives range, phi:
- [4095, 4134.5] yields 35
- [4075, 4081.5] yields 24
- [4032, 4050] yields 29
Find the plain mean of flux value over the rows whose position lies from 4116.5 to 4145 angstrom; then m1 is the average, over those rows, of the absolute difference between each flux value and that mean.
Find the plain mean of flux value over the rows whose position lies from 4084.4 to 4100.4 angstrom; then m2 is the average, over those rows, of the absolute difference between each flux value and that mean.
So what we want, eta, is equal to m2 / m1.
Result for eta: 0.7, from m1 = 1.4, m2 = 1.01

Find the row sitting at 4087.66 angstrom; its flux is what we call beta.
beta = 11.5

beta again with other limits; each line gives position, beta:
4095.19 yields 8.57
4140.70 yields 9.06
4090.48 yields 8.54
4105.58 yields 8.97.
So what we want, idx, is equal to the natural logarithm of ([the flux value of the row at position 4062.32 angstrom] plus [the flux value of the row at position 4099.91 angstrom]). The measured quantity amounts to 2.65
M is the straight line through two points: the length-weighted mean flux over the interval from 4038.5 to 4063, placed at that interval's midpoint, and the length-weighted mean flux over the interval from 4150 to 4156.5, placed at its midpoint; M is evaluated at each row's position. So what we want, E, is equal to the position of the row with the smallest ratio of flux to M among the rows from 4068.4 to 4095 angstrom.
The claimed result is 4072.62 angstrom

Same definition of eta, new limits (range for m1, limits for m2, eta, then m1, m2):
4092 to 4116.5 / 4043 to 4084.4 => 2.0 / 0.8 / 1.62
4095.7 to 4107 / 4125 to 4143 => 2.0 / 0.7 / 1.45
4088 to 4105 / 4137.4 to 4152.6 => 1.3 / 1.0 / 1.33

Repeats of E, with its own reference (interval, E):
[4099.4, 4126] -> 4100.85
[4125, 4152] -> 4143.57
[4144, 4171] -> 4144.52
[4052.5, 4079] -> 4064.19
